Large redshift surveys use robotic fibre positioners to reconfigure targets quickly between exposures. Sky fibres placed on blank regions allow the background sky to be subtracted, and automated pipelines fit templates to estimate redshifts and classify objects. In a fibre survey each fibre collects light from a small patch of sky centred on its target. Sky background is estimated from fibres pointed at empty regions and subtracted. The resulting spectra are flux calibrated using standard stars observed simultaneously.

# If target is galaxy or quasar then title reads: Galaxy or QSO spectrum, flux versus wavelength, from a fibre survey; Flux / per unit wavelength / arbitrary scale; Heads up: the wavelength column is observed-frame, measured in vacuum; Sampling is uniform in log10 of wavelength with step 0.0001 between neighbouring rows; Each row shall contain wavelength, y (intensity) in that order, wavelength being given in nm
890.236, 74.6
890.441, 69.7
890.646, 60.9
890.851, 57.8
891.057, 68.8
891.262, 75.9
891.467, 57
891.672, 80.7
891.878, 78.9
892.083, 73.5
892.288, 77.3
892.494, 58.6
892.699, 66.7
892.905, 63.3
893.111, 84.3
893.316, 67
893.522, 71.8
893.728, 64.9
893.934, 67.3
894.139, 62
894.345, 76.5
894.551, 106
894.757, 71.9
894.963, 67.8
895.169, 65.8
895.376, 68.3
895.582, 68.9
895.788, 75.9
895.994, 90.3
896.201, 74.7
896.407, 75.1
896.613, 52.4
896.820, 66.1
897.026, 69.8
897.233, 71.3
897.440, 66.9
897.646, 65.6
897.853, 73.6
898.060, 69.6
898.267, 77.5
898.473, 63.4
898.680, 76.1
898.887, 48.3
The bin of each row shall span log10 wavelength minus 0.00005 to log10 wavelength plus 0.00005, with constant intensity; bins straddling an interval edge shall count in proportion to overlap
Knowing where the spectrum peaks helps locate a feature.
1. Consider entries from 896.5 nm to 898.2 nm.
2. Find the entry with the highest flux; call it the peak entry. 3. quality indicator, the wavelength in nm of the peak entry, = 897.853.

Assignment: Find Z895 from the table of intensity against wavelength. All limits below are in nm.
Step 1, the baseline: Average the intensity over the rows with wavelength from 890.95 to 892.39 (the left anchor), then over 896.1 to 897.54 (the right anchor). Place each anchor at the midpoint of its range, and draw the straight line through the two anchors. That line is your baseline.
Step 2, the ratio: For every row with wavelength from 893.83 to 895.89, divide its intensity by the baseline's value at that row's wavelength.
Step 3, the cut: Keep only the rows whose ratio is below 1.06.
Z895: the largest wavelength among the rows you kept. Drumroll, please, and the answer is 895.582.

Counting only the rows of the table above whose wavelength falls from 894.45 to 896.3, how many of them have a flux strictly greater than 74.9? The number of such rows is 3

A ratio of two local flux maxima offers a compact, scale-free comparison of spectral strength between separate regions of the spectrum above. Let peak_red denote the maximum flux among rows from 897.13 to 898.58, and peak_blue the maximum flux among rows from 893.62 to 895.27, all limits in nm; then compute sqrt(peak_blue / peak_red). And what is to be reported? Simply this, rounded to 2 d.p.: 1.17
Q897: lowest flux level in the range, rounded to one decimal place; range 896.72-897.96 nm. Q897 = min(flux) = 65.6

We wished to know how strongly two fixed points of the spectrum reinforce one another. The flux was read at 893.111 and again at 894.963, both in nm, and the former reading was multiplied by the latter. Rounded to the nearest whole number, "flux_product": 5716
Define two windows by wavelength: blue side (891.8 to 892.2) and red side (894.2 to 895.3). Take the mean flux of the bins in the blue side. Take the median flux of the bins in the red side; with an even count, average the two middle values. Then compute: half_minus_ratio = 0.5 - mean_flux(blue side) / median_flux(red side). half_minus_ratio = -0.560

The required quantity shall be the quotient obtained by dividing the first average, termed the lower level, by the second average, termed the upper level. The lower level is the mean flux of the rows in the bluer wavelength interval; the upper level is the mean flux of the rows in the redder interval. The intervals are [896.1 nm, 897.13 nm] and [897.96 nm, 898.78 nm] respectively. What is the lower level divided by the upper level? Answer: 0.94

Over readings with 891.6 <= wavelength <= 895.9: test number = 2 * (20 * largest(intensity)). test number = 4240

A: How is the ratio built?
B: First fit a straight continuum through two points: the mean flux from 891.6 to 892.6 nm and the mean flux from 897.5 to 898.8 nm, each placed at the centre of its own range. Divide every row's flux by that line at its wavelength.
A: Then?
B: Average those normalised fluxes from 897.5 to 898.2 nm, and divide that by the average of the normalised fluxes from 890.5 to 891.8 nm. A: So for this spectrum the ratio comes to 1.09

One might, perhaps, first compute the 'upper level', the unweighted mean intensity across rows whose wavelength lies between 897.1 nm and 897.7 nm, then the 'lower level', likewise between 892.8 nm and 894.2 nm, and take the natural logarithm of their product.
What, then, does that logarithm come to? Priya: 8.45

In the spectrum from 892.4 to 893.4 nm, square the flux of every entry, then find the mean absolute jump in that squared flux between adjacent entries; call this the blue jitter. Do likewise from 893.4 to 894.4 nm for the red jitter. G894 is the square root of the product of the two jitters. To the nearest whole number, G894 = 1332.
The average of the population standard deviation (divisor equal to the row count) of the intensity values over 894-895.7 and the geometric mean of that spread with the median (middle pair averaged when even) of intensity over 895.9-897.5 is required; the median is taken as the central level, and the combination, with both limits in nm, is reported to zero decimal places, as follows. 22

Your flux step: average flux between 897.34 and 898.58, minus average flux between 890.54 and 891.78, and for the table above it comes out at 2.6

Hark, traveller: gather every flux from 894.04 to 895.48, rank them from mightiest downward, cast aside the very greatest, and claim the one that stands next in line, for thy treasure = 76.5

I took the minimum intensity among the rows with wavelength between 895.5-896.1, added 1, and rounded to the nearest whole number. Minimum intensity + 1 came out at 70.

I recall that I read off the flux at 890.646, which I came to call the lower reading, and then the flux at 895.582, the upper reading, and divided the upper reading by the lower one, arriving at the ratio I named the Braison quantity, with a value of 1.13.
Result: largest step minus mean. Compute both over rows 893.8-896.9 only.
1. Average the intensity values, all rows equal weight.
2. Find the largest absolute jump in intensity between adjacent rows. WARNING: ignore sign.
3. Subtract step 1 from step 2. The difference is -38.5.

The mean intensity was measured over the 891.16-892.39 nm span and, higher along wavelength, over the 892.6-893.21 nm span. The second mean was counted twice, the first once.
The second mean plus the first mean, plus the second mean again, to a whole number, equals 217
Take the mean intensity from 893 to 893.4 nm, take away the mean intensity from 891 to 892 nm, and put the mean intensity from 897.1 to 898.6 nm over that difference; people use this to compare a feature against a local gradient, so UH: 21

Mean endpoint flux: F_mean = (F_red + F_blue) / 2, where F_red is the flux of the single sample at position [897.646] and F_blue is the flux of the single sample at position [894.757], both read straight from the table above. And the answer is 69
